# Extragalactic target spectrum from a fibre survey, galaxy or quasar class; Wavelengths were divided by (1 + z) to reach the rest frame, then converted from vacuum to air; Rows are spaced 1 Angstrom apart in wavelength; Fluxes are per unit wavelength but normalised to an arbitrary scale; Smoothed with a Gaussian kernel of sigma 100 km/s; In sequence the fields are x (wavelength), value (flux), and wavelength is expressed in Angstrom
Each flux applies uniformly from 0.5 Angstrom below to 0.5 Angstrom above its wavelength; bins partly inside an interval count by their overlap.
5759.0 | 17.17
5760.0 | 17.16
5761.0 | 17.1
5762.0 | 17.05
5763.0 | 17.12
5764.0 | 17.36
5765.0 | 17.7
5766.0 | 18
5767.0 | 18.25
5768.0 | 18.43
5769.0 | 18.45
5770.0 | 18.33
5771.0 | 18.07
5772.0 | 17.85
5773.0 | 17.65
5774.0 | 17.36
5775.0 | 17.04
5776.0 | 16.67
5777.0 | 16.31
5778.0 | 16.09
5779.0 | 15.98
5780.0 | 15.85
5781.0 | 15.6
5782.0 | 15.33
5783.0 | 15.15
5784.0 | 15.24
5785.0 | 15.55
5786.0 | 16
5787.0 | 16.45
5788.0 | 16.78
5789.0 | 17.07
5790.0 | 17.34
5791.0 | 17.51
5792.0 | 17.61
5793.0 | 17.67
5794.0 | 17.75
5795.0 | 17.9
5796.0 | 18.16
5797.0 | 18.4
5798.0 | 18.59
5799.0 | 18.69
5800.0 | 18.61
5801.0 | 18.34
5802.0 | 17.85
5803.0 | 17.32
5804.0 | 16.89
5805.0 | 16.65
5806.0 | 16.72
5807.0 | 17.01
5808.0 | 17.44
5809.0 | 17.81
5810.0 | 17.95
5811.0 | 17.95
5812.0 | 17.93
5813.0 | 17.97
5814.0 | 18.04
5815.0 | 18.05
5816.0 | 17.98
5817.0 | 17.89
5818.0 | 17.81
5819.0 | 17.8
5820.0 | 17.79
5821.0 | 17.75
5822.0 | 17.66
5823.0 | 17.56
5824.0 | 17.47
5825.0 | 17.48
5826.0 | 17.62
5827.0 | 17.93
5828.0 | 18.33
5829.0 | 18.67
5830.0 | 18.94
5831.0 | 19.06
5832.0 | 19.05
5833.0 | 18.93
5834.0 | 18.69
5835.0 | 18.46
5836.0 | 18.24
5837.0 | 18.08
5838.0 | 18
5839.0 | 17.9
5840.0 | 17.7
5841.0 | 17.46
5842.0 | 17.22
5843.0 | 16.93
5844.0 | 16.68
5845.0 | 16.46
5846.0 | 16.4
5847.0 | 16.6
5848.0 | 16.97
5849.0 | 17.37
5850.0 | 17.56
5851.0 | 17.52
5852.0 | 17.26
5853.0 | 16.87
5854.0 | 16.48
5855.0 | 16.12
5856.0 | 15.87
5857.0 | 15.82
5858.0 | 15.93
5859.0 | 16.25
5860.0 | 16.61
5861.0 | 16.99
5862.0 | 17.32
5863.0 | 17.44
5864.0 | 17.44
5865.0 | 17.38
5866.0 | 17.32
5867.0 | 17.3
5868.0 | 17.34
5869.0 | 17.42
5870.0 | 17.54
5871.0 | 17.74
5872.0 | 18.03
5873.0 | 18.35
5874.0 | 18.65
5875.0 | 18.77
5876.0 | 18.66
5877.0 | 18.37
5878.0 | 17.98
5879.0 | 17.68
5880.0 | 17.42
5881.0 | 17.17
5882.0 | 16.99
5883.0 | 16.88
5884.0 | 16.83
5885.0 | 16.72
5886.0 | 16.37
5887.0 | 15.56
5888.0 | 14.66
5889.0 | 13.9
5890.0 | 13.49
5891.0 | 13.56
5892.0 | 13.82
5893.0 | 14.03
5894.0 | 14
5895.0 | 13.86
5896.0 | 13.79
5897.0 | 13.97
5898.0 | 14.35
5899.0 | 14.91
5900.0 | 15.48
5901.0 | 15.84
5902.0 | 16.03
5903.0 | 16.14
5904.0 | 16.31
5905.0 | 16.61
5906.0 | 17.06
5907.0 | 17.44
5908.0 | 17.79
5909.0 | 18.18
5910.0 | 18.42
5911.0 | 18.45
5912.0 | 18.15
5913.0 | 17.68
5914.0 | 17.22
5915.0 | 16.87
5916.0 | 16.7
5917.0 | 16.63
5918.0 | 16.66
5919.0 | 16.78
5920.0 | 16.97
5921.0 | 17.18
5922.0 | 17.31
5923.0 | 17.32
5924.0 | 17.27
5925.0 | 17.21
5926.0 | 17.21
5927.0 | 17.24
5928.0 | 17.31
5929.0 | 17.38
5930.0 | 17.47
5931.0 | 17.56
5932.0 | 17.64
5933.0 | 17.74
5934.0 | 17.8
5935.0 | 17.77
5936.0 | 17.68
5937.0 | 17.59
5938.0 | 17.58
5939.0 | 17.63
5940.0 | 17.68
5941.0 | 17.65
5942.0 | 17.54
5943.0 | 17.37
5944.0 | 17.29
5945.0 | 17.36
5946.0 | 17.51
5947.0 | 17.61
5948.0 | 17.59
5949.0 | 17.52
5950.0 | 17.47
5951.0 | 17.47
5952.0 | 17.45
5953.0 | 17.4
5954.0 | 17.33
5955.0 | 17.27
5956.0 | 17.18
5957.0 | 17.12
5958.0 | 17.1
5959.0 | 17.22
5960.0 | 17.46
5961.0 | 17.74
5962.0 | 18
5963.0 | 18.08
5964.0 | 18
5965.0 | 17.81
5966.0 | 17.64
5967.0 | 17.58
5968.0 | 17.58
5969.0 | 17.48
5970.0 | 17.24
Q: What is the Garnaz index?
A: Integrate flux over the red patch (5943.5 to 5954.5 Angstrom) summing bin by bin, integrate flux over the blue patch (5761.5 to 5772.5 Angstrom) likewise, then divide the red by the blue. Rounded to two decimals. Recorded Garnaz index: 0.98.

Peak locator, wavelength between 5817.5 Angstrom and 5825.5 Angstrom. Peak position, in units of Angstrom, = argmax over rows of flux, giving 5818.0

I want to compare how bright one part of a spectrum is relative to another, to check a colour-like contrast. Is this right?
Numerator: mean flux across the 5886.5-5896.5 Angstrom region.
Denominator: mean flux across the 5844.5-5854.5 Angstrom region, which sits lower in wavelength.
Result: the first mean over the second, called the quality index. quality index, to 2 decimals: 0.83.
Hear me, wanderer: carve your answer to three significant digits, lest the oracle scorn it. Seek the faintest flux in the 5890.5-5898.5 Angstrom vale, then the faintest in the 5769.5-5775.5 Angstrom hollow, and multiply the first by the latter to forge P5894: 231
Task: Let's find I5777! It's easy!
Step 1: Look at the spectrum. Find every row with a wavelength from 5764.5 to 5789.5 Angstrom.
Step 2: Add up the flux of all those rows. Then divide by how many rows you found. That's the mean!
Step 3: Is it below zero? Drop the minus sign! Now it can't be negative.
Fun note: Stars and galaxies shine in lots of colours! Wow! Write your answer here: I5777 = 16.8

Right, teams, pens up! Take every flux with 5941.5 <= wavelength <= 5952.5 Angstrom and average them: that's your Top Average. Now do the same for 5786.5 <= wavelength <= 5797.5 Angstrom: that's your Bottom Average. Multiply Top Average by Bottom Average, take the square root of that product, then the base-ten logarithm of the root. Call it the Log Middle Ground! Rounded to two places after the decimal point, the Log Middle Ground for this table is 1.24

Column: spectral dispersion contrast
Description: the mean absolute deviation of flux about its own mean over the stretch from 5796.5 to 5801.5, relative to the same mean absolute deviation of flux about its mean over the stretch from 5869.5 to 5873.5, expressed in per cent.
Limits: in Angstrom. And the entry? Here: 45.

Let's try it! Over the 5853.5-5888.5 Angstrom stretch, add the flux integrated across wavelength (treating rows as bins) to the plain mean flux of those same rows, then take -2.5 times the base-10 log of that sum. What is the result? -7.0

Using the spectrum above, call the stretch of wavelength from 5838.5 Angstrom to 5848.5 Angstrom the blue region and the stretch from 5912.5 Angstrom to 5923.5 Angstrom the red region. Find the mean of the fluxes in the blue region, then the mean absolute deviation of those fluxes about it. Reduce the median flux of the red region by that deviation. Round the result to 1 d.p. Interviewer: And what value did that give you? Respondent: 16.5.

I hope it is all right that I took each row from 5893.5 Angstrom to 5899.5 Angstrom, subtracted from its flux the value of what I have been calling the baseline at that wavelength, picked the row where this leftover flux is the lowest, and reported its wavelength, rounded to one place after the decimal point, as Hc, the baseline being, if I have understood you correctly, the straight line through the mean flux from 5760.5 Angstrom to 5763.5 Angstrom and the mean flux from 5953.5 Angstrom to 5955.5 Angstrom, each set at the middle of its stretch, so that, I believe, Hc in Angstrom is 5896.0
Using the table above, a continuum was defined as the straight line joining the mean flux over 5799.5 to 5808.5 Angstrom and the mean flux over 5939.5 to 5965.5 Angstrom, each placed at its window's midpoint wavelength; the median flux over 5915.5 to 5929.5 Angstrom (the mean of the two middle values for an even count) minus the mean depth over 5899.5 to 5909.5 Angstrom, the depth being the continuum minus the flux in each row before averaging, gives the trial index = 16.4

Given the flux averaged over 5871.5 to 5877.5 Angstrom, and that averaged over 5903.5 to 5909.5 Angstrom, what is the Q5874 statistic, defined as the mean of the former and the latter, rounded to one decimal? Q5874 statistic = 17.9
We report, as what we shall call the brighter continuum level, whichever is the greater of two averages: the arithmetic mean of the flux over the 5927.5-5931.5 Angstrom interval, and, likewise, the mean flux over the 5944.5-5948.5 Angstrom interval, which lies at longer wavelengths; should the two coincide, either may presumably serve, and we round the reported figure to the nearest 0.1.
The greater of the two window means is 17.5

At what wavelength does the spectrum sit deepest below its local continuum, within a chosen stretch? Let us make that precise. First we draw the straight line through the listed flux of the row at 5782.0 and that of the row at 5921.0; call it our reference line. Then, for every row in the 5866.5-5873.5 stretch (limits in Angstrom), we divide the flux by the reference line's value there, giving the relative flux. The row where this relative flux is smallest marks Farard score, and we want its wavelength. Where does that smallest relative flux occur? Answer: 5867.0 Angstrom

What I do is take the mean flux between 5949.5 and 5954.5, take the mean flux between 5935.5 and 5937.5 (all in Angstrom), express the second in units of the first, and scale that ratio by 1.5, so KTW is 1.52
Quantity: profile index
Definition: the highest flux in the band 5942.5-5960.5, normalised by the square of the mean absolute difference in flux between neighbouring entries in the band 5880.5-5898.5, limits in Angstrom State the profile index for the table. 202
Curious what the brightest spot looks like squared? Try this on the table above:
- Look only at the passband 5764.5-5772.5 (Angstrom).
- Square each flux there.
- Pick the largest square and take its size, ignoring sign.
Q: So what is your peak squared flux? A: 340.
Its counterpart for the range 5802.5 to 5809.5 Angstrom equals 317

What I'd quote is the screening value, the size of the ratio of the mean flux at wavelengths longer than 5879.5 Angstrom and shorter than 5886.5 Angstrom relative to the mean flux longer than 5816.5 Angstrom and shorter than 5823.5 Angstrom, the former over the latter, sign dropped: 0.95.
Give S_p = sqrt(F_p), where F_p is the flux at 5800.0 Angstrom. 4.31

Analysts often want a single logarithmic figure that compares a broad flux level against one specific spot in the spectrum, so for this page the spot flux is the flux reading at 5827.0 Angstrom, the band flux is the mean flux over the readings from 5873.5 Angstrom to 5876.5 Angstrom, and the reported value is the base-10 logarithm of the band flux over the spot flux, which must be 0.018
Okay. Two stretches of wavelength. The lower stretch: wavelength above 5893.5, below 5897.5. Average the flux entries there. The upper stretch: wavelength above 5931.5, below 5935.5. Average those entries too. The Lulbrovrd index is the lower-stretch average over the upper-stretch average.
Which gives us 0.78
